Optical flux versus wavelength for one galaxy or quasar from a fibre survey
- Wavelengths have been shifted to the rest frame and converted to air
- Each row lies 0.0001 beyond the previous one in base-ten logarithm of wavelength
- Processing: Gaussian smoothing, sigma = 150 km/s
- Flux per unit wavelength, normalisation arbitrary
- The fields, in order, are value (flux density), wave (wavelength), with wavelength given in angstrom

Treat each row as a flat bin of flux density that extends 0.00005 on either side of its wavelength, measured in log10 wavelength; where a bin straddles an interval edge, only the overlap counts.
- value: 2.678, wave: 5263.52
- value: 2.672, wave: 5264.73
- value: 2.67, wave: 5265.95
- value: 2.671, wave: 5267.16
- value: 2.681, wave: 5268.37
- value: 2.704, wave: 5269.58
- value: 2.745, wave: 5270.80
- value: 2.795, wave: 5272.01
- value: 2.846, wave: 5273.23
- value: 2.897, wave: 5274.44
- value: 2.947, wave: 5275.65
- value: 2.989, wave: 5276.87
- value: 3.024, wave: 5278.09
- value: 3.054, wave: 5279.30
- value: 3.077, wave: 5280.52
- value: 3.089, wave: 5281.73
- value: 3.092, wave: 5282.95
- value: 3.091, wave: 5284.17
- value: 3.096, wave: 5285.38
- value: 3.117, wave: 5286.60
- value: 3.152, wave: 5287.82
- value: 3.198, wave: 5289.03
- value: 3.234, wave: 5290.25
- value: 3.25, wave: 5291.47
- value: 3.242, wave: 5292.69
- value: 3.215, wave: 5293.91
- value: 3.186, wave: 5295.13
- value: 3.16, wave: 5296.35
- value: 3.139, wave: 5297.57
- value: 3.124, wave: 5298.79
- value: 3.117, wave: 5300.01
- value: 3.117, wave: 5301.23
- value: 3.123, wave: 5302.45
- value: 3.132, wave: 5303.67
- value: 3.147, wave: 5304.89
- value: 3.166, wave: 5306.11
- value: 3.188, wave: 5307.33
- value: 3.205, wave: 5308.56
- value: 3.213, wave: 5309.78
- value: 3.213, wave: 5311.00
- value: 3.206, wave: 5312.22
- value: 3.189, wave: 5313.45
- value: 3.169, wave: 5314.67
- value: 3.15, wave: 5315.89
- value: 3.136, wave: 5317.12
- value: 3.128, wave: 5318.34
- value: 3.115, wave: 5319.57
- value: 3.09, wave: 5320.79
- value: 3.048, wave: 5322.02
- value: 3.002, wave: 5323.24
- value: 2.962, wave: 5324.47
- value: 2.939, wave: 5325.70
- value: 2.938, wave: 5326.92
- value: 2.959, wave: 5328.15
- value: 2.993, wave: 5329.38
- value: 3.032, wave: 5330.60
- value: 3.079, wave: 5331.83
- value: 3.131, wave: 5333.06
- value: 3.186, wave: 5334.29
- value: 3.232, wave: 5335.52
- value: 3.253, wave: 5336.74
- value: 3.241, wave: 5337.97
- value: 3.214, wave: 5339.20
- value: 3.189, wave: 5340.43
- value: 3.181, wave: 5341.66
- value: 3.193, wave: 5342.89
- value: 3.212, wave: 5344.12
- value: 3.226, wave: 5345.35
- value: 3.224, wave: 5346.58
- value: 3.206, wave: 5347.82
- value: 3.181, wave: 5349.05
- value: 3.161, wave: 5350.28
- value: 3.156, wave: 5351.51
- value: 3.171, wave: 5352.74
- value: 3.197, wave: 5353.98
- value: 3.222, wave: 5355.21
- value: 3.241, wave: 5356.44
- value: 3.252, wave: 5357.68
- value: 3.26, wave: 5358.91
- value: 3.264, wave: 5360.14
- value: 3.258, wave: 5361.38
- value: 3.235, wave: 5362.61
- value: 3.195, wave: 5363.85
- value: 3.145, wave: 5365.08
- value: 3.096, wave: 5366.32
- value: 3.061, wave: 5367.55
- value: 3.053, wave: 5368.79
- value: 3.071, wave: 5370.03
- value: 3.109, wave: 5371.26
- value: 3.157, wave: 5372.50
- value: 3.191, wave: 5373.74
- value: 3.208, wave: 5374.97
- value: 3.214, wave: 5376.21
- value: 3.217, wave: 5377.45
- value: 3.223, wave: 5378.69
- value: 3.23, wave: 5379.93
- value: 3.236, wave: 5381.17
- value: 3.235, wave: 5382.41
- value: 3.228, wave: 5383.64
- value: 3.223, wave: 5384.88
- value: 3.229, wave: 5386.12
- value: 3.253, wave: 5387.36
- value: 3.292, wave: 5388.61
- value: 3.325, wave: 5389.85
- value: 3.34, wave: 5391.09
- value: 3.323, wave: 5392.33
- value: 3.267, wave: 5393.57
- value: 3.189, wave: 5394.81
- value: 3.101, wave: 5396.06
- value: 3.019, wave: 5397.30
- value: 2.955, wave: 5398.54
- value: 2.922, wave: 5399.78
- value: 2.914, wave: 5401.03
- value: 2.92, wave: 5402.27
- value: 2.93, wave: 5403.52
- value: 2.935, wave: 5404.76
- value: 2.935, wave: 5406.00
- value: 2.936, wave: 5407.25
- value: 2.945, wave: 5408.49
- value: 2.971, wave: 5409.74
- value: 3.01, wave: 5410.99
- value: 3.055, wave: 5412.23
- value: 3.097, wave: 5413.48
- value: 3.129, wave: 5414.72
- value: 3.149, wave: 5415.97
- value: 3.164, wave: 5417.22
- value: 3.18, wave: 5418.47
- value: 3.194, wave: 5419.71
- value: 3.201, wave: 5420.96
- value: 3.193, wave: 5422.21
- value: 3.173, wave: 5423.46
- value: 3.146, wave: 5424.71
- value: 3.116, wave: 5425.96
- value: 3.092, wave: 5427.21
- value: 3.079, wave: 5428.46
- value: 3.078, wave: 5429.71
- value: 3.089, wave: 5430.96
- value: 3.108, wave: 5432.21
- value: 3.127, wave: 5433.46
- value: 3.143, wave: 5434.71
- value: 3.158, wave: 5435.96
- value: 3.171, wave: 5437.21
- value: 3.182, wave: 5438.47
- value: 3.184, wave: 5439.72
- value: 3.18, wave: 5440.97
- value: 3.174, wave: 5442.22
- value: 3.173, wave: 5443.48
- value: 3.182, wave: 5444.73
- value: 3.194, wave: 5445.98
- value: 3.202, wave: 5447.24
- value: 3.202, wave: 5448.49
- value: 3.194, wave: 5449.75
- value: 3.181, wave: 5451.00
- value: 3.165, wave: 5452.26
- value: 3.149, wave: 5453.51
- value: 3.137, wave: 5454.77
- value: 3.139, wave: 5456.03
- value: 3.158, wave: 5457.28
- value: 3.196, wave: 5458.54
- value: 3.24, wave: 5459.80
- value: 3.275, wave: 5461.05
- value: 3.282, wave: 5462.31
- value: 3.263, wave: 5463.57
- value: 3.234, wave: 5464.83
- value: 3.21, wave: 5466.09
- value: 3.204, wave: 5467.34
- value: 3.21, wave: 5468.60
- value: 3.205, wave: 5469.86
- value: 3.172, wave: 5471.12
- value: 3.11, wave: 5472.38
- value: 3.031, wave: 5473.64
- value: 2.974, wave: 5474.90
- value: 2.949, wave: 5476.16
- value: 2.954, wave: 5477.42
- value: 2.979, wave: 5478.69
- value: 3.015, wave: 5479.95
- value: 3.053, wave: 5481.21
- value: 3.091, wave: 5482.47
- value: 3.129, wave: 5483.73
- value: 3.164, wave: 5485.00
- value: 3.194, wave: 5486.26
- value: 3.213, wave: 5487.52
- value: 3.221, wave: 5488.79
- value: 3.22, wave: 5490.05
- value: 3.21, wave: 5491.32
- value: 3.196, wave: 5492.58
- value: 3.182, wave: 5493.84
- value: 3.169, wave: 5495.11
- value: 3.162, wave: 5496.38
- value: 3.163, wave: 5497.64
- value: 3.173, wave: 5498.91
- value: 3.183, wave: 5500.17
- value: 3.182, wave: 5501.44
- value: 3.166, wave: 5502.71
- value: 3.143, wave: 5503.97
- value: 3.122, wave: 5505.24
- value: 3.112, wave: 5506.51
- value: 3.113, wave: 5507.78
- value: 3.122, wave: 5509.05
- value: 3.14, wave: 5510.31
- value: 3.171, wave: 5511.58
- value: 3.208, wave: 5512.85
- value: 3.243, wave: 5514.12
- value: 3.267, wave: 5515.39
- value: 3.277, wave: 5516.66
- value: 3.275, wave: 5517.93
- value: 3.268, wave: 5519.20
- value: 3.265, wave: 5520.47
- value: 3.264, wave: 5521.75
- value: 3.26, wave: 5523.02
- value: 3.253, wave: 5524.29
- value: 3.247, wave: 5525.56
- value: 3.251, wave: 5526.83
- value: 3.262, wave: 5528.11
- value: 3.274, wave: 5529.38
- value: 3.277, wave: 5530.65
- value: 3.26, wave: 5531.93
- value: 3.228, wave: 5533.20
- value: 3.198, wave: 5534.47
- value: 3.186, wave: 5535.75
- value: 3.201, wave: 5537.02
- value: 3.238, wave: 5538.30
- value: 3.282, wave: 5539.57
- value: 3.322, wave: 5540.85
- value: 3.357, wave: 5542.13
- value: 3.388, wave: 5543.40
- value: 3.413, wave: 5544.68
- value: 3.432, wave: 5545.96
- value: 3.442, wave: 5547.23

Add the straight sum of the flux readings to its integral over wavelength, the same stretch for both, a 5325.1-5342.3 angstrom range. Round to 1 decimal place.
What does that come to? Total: 97.1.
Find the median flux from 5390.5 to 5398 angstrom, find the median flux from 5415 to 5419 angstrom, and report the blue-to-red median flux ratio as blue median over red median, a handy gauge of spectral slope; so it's 1.020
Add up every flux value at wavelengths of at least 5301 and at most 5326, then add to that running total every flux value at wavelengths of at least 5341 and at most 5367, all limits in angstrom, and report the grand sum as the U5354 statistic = 133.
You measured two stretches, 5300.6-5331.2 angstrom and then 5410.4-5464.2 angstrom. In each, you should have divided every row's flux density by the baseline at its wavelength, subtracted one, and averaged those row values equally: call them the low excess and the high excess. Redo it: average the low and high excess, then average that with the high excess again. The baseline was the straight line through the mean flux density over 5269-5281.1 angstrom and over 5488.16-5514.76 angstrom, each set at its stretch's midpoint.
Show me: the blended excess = 0.028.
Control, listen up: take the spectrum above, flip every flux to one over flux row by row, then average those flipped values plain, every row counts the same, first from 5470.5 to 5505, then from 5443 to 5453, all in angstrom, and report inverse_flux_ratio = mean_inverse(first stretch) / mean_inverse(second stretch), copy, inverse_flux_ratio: 1.02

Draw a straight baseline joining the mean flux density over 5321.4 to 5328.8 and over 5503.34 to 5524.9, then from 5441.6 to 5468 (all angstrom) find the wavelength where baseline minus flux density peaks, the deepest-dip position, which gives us 5454.77 angstrom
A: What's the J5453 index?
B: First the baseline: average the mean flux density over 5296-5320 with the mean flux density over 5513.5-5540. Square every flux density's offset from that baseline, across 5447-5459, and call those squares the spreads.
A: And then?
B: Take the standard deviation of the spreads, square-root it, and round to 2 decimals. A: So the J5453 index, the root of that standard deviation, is 0.04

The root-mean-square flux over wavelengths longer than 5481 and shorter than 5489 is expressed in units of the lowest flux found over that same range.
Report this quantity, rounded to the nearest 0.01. 1.03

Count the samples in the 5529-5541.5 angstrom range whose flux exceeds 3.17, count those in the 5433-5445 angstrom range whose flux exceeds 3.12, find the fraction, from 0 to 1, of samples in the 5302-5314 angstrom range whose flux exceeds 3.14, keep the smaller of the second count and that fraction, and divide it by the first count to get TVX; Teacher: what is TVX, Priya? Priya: 0.080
